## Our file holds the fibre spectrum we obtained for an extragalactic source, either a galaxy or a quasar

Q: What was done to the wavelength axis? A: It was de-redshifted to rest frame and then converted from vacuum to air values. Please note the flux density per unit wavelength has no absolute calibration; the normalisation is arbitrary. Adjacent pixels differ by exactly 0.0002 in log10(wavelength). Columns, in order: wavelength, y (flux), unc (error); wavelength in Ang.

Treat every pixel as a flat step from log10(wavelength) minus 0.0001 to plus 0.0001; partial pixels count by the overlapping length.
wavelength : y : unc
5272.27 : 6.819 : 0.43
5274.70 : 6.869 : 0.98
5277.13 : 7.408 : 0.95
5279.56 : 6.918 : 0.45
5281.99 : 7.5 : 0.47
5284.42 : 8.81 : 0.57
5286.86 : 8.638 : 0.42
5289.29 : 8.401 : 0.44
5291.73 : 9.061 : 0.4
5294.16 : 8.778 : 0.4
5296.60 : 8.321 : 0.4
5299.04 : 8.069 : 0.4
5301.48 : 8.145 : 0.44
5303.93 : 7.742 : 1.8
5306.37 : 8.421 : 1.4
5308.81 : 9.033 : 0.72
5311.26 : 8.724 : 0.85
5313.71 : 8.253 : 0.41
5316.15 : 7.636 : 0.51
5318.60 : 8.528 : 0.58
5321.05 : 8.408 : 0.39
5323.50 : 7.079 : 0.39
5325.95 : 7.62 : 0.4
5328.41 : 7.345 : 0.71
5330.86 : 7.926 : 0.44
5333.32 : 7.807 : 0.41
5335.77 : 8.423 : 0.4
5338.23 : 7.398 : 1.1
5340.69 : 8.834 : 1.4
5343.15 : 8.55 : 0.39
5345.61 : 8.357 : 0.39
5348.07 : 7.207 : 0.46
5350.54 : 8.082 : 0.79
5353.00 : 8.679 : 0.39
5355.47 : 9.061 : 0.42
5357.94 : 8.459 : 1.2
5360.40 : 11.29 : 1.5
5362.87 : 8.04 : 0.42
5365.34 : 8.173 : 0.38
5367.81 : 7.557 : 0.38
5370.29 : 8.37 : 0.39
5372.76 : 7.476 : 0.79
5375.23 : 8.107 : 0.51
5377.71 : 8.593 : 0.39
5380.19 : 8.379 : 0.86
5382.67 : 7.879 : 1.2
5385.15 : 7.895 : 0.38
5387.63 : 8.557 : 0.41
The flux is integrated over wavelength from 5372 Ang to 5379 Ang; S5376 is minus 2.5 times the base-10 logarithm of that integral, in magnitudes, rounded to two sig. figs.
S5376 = -4.4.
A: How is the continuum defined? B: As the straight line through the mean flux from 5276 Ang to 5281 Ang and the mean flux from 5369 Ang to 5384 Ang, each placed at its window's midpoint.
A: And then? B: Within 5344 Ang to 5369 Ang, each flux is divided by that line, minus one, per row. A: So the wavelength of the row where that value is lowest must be 5348.07 Ang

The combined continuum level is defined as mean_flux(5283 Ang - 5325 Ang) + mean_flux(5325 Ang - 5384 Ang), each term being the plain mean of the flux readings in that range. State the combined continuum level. 16.6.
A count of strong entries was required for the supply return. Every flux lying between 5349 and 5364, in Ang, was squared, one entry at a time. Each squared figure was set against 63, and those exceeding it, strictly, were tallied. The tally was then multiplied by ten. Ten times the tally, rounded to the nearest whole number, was 60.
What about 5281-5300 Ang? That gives 70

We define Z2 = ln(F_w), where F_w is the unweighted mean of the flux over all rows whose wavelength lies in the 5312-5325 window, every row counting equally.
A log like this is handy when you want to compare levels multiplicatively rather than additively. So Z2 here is 2.08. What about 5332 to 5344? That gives 2.10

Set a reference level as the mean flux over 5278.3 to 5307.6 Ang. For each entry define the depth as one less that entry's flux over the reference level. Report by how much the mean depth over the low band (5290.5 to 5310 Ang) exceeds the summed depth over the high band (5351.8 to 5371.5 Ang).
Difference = 0.43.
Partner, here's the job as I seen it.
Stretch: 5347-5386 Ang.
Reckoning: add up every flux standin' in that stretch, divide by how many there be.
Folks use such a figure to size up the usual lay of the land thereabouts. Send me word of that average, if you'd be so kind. 8.33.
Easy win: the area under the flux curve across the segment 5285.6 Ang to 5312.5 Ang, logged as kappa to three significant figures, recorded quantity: 228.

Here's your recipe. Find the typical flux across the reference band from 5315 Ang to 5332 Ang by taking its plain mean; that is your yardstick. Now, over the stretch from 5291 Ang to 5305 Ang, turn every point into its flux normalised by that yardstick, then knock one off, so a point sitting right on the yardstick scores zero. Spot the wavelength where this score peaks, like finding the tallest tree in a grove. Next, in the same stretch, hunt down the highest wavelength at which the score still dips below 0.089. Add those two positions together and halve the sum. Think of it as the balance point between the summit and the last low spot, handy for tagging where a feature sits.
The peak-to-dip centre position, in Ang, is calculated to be 5297.8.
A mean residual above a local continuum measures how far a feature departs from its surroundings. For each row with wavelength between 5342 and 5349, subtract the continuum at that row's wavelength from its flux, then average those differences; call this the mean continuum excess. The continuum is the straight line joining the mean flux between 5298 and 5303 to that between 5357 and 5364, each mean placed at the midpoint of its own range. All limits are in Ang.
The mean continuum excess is -0.9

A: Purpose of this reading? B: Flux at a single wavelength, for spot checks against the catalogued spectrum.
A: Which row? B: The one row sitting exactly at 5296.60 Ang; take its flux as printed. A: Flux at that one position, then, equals 8.321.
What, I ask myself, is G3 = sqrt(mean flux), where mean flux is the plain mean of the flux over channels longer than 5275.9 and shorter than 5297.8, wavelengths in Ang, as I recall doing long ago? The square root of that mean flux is 2.86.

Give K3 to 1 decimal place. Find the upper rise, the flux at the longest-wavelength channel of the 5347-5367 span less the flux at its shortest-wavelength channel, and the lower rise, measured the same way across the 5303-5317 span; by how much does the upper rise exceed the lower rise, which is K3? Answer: 1.1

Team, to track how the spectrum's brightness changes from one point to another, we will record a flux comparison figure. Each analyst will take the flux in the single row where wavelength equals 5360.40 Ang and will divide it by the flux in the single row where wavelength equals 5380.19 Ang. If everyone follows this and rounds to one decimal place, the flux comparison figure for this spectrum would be 1.3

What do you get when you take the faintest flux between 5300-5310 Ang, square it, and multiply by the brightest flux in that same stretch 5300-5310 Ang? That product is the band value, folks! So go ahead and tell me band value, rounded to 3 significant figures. 541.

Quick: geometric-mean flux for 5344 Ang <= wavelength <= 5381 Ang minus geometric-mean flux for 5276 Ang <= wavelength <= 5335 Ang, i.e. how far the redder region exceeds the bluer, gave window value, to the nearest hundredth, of 0.26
